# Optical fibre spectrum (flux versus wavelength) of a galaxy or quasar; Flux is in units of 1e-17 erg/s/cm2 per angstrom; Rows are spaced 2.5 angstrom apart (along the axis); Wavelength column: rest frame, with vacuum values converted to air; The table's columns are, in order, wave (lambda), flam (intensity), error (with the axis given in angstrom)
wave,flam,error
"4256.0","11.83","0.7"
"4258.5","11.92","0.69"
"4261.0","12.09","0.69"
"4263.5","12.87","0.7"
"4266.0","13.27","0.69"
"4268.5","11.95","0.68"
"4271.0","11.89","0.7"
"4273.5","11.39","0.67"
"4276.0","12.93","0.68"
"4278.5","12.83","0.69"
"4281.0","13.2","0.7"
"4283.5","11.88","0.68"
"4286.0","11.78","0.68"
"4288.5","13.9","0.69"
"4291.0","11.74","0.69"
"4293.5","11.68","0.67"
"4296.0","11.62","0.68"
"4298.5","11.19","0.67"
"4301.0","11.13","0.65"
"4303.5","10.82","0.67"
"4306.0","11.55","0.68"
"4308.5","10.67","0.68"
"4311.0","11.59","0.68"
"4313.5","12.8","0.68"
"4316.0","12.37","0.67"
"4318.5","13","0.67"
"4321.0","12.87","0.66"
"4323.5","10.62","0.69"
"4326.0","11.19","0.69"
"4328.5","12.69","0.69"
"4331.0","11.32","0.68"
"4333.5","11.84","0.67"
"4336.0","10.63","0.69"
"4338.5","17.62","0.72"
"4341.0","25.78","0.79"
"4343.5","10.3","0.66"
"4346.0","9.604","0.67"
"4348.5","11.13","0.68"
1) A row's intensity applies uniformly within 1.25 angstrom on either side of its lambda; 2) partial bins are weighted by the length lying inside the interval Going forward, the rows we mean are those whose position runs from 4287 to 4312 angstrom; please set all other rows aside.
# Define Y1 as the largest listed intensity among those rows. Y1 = 13.9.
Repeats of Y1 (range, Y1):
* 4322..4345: 25.78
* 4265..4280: 13.27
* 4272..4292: 13.9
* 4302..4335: 13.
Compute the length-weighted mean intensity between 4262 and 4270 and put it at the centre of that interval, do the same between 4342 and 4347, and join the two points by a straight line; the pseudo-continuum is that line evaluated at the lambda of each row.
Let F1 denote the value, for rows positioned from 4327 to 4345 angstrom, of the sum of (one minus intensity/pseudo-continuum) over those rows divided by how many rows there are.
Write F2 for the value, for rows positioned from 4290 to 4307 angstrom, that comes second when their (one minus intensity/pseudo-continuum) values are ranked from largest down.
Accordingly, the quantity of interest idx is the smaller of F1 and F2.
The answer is -0.3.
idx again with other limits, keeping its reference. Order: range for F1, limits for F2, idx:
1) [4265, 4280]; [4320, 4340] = 0.0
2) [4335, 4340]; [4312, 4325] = -0.3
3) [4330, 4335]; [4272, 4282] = 0.0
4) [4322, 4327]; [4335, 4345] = 0.0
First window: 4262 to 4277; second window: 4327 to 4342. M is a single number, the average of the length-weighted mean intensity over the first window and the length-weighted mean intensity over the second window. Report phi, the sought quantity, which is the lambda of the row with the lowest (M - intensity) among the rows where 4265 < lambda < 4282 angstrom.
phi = 4266.0 angstrom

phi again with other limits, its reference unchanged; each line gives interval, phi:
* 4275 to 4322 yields 4288.5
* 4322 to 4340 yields 4338.5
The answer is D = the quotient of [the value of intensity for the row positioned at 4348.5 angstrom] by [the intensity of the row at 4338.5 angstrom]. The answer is 0.63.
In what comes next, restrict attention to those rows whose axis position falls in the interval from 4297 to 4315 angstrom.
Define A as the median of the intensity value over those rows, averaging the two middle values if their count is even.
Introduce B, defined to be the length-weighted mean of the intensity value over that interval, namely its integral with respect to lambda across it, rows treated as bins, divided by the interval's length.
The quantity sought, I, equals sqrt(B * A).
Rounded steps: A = 11.2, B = 11.4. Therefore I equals 11.3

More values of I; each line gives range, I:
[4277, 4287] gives 12.4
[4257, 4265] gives 12.2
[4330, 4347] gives 12.6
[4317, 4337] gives 11.7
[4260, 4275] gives 12.1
